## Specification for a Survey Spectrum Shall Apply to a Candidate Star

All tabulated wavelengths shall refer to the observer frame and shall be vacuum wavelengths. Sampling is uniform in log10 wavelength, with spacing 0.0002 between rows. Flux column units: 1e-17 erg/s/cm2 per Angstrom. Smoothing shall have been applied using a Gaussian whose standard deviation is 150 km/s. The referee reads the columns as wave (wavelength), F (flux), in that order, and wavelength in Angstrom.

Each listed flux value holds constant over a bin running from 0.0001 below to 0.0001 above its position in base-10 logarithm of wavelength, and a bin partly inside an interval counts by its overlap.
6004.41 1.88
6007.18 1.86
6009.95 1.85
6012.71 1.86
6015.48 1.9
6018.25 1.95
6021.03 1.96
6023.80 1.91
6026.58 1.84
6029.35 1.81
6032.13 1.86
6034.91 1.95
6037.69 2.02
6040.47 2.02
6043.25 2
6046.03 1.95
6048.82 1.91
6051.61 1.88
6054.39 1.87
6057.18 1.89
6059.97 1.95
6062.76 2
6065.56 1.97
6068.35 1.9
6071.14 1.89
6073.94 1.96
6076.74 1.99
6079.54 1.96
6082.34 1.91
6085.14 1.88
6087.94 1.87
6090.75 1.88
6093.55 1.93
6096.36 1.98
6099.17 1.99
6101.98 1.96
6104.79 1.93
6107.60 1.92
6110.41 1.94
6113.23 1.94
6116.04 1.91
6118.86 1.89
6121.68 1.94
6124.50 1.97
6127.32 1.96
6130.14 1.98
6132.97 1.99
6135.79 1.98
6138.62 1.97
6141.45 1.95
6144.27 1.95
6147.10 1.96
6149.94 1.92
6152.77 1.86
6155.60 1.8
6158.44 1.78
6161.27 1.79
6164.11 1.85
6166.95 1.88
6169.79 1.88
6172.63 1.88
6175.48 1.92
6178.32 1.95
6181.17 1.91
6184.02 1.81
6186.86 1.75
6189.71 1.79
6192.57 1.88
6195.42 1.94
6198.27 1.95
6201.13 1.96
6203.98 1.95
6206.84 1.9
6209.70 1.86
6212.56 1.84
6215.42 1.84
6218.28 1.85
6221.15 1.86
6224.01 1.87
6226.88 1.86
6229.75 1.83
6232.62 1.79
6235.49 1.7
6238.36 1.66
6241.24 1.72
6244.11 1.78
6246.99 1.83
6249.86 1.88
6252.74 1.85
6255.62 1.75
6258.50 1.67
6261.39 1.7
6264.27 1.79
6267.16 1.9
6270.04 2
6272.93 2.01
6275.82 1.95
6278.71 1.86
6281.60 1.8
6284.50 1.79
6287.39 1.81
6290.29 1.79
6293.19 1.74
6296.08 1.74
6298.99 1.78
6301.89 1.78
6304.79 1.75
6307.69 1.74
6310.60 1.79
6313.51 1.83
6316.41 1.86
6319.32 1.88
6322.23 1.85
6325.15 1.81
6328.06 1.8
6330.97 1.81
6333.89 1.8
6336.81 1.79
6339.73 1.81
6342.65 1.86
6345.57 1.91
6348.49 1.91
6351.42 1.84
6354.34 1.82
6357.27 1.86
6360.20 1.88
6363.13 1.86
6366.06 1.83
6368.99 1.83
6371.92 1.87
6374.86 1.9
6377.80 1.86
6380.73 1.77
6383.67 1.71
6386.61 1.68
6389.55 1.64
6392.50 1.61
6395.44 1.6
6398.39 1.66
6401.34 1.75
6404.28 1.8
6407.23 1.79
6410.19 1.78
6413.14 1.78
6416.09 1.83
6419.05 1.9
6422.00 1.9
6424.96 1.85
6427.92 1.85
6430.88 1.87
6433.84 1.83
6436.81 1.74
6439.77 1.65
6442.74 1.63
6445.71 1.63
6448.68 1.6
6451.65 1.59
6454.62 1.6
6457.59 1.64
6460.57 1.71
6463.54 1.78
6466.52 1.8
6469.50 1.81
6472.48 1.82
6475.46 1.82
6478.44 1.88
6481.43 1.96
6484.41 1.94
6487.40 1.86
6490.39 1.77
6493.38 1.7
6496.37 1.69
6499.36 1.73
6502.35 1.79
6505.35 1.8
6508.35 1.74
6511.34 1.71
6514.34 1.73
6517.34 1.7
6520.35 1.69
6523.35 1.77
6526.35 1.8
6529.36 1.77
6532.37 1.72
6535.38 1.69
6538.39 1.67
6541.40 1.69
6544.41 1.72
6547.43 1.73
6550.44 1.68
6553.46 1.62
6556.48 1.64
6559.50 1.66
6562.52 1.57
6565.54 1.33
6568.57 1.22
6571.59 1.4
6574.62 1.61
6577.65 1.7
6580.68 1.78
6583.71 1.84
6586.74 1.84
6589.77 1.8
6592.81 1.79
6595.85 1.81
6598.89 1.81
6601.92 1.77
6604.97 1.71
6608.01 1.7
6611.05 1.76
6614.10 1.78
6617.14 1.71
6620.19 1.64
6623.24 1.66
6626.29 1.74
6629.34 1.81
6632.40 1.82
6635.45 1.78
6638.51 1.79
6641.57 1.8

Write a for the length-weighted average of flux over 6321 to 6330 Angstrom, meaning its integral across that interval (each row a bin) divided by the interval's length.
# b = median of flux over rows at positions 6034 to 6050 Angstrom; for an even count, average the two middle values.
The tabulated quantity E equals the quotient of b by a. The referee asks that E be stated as 1.09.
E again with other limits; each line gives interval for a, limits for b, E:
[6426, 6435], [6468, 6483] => 0.98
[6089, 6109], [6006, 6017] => 0.96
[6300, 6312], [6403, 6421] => 1.02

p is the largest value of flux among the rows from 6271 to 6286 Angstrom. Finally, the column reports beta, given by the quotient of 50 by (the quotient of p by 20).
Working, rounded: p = 2.01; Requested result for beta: 498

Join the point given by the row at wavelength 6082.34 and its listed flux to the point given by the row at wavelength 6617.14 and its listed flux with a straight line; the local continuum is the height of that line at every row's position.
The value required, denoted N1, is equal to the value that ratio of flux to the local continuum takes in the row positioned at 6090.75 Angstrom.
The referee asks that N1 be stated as 0.99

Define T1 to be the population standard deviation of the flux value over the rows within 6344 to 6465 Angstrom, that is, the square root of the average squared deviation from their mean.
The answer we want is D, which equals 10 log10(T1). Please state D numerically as -10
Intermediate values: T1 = 0.104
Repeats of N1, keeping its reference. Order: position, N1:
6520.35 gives 0.97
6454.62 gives 0.90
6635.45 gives 1.05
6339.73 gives 1.00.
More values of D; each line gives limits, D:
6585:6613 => -14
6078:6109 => -14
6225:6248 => -12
